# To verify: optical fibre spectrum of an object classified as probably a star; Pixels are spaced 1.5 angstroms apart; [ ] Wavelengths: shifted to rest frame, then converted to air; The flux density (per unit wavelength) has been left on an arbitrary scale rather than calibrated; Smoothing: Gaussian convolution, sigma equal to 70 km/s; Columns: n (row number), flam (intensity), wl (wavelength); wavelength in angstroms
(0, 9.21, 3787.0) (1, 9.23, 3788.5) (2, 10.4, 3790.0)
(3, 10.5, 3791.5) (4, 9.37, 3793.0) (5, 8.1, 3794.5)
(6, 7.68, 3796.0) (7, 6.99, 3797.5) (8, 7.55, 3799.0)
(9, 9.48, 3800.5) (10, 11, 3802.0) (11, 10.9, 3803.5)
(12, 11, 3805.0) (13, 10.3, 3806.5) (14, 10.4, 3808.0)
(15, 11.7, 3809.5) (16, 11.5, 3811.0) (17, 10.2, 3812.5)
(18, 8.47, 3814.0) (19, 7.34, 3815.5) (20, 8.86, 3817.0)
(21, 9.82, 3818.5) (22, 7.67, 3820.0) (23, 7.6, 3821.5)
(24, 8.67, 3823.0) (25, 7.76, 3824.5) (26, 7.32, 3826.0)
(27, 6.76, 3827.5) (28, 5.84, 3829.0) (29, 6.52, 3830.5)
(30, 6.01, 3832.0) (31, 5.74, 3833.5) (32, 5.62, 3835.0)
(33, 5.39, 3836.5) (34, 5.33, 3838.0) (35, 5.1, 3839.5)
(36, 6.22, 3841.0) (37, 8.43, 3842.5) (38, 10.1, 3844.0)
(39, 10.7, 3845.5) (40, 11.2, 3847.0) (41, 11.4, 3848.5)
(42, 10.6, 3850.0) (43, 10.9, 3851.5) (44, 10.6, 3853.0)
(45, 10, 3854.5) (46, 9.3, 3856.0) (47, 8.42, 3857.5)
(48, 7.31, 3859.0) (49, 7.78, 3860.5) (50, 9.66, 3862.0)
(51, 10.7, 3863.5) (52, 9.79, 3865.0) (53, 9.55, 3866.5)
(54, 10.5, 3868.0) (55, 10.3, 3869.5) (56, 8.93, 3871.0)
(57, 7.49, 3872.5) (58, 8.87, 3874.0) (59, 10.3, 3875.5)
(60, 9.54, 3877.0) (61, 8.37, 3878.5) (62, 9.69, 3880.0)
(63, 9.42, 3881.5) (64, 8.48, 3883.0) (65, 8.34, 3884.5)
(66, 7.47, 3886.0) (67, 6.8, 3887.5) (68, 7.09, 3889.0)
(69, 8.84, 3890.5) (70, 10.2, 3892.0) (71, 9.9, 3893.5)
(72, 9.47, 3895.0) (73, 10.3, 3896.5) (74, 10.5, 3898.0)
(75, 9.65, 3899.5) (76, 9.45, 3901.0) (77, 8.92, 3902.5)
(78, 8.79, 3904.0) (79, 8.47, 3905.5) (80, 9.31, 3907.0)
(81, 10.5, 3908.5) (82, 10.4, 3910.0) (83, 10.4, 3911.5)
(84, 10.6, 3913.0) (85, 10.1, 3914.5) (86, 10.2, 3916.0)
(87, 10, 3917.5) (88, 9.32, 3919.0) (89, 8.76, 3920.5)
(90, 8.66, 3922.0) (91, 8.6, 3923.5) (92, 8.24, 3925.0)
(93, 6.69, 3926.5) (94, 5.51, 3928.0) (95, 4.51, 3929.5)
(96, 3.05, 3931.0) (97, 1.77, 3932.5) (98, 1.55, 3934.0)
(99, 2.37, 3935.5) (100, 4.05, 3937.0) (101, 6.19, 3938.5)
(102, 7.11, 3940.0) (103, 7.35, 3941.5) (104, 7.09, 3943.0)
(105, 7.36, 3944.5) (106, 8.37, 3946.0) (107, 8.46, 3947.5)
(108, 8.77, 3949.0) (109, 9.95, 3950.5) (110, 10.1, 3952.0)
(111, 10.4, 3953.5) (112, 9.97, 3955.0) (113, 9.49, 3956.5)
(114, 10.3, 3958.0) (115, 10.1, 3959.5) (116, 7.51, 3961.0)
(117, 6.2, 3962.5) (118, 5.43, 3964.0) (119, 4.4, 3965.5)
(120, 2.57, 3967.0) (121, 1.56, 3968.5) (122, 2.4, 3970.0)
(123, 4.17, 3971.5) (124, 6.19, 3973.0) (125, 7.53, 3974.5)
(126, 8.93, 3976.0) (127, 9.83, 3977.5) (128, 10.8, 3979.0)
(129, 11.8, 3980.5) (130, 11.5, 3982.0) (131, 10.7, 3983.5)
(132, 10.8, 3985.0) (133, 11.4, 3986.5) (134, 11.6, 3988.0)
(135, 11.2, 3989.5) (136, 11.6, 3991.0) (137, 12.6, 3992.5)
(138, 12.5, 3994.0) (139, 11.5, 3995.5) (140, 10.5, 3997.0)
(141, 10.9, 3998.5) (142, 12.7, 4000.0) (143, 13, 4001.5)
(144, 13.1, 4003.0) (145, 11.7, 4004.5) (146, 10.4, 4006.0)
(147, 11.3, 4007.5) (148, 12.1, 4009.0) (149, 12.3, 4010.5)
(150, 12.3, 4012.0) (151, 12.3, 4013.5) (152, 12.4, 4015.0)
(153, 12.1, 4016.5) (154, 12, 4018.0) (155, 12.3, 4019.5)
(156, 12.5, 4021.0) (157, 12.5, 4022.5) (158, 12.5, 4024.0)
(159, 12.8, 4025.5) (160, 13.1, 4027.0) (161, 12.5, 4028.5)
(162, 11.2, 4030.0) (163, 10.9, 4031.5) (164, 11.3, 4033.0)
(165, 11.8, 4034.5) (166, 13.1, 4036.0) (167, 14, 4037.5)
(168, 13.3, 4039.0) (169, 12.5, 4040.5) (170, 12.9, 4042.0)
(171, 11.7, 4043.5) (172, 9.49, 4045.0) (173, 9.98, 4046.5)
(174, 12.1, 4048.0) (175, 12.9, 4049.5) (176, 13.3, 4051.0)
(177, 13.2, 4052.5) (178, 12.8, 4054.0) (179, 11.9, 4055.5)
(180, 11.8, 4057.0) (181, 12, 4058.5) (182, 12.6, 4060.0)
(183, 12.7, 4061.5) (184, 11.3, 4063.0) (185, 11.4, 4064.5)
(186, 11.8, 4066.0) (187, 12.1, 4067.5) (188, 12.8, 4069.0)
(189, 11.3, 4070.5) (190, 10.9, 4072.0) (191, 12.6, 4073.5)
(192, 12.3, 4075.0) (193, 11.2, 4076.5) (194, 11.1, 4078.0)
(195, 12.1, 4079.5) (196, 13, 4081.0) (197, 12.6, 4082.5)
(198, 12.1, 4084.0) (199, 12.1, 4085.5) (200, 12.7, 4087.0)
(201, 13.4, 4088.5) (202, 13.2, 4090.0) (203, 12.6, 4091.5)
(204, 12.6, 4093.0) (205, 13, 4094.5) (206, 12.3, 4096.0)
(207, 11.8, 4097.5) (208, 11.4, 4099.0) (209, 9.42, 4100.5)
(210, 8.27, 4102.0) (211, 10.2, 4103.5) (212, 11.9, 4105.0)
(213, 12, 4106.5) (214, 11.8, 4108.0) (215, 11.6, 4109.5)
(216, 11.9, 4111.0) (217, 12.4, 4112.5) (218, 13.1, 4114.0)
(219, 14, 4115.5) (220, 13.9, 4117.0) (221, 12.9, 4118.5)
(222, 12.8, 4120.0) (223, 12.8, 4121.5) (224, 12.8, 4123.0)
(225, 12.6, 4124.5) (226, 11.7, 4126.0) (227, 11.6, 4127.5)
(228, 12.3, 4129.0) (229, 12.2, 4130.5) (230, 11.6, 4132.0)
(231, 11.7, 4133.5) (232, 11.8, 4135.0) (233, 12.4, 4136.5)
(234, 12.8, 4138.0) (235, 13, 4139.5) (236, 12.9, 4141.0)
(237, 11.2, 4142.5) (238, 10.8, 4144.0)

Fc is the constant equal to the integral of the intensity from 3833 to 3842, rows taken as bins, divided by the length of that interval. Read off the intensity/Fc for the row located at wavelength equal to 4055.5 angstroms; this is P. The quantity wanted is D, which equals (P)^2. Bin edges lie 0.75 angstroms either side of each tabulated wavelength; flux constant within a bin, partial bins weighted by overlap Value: 4.4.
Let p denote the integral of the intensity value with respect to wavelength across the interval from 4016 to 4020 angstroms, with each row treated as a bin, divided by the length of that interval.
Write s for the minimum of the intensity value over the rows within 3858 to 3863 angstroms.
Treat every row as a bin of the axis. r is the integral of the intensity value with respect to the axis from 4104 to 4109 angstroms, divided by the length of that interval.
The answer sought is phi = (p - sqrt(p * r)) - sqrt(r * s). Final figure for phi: -9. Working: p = 12.1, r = 11.8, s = 7.31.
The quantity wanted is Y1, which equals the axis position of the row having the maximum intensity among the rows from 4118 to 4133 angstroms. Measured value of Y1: 4118.5 angstroms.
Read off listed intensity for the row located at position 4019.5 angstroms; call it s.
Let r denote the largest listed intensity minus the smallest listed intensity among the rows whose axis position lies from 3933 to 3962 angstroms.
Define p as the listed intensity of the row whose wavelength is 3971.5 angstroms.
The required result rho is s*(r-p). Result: 58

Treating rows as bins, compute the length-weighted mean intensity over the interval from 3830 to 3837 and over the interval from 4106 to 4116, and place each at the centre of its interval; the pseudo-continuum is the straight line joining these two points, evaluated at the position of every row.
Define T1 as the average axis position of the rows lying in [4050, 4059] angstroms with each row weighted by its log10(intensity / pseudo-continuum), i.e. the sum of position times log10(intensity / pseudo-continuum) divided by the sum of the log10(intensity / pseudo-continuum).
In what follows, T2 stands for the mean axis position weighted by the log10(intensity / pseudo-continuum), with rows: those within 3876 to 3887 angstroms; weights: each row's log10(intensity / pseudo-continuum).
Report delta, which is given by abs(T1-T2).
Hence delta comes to 173.2 angstroms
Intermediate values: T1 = 4053.7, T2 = 3880.5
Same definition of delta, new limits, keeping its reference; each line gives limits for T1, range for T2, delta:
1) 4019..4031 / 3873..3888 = 145.7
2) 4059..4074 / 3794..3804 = 265.3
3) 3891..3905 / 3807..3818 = 85.4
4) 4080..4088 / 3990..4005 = 85.6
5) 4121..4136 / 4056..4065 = 71.2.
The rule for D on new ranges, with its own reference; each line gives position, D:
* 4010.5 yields 4.8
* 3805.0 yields 3.8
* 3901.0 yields 2.8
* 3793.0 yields 2.8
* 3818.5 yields 3.0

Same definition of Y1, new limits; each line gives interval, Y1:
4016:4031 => 4027.0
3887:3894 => 3892.0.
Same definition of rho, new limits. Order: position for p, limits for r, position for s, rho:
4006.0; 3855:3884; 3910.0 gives -73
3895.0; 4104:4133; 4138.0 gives -90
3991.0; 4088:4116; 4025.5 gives -75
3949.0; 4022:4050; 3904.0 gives -37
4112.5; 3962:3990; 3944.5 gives -16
